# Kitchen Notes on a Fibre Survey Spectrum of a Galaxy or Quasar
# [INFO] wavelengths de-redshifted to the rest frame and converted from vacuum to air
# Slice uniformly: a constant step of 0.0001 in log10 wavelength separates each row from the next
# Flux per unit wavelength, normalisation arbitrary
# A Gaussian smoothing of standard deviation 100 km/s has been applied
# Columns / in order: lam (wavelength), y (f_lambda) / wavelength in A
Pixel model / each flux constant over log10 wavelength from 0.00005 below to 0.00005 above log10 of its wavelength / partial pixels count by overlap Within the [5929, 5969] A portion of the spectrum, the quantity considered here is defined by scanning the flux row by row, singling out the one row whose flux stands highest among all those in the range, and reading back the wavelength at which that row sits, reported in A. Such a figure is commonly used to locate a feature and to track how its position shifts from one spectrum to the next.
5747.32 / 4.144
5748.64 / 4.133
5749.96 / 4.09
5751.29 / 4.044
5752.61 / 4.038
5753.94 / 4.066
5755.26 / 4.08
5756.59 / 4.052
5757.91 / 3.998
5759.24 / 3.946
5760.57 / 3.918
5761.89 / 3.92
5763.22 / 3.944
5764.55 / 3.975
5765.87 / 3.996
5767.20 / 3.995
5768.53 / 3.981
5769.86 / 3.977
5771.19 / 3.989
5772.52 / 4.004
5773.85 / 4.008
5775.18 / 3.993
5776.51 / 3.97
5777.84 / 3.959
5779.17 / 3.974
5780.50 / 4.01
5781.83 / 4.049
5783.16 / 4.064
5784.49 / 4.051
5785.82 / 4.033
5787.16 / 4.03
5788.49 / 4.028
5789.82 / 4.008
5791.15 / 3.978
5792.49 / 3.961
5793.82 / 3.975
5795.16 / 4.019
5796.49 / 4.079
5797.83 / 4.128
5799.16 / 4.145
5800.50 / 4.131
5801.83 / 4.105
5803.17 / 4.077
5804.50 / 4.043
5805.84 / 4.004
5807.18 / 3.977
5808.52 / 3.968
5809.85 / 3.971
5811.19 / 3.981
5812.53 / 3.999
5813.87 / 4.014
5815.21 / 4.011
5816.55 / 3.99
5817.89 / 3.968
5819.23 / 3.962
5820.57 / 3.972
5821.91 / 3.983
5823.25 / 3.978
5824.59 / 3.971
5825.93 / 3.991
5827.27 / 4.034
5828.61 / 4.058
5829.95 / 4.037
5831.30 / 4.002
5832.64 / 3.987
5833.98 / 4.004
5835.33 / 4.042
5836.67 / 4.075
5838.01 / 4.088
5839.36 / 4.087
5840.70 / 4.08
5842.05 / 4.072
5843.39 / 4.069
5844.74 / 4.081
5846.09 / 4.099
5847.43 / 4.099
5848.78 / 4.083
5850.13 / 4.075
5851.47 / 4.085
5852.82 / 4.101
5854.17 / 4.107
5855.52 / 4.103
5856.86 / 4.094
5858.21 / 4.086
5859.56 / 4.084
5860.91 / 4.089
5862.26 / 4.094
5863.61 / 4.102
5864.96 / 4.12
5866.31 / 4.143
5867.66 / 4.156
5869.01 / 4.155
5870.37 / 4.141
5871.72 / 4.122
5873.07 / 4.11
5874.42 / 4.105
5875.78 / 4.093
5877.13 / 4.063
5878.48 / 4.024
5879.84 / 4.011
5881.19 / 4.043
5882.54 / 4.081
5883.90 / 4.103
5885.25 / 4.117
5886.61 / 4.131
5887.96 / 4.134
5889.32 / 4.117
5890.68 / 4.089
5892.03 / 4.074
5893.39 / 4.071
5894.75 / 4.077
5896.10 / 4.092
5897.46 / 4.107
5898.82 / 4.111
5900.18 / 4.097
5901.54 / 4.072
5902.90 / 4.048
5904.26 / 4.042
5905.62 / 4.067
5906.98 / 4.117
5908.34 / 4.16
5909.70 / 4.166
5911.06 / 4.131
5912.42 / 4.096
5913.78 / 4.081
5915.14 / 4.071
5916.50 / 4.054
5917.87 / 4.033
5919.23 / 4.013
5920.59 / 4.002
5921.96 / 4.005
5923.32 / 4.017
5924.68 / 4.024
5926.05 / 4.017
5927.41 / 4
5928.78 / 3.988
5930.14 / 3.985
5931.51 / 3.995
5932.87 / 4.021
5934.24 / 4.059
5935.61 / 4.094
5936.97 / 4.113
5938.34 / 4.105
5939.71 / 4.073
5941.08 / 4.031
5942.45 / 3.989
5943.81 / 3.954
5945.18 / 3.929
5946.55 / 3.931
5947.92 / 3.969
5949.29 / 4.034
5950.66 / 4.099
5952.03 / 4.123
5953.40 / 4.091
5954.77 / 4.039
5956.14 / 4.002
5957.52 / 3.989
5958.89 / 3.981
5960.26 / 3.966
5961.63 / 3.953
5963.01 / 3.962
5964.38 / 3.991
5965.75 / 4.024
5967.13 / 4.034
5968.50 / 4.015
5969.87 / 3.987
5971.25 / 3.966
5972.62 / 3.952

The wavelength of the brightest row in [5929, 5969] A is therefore 5952.03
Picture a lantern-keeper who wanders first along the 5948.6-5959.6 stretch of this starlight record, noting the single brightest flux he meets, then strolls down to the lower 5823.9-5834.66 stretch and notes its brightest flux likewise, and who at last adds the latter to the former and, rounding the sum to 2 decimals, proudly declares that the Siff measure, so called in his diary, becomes 8.18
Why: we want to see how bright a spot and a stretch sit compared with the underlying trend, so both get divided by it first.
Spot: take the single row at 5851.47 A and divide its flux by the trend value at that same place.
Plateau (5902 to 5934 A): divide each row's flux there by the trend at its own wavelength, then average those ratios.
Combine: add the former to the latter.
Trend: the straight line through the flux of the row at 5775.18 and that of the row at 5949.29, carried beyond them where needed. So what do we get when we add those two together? 2.02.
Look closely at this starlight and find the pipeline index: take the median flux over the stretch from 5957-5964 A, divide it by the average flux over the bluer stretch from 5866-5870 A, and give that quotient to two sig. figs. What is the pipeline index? 0.96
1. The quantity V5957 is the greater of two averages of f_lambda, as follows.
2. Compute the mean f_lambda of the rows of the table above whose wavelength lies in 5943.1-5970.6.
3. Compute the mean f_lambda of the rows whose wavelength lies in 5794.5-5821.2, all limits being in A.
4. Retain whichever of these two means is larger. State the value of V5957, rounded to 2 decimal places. 4.03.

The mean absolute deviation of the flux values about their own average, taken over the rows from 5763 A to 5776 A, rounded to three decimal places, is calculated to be 0.014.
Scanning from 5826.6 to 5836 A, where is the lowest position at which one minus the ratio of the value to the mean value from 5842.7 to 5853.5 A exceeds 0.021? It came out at 5832.64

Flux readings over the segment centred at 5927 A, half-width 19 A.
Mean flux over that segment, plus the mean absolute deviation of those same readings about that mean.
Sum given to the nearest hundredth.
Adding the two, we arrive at 4.09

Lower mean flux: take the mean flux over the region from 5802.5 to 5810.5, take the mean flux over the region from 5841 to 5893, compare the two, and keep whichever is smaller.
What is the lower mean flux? 4.01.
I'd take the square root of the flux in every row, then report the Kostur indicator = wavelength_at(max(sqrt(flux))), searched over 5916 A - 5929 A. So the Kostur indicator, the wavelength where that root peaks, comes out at 5916.50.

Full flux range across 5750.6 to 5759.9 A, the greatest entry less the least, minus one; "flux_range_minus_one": -0.866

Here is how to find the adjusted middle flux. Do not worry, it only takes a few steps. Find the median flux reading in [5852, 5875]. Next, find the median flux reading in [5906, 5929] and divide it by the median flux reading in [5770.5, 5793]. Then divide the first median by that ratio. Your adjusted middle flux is 4.08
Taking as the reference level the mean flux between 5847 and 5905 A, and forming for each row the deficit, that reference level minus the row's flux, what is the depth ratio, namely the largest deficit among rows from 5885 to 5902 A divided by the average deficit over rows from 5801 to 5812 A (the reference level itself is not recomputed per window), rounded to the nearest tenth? 0.3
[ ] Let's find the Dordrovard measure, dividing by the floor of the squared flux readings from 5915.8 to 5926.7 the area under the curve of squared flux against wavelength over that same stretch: 11.0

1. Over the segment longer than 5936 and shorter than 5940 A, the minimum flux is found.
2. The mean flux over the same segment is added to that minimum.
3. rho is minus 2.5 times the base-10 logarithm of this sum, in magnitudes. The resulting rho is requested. -2.28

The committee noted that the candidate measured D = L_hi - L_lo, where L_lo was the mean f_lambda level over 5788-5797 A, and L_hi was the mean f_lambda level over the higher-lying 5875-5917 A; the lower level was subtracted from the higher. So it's 0.082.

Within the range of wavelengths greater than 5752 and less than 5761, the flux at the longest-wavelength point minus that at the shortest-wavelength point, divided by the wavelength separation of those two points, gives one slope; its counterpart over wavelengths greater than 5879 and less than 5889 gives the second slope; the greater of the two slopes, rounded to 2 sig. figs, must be 0.015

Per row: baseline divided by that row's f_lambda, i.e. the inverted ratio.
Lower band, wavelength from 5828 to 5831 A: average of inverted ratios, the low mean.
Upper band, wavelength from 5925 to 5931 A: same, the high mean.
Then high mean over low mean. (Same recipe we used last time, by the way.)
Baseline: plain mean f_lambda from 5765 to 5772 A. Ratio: 1.01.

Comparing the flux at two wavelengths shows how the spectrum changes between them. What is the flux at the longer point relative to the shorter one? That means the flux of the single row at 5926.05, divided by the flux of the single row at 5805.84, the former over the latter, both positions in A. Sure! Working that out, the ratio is 1.00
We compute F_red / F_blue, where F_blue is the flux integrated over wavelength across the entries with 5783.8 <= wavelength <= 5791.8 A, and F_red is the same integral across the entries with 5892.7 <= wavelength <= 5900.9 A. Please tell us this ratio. 1.04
